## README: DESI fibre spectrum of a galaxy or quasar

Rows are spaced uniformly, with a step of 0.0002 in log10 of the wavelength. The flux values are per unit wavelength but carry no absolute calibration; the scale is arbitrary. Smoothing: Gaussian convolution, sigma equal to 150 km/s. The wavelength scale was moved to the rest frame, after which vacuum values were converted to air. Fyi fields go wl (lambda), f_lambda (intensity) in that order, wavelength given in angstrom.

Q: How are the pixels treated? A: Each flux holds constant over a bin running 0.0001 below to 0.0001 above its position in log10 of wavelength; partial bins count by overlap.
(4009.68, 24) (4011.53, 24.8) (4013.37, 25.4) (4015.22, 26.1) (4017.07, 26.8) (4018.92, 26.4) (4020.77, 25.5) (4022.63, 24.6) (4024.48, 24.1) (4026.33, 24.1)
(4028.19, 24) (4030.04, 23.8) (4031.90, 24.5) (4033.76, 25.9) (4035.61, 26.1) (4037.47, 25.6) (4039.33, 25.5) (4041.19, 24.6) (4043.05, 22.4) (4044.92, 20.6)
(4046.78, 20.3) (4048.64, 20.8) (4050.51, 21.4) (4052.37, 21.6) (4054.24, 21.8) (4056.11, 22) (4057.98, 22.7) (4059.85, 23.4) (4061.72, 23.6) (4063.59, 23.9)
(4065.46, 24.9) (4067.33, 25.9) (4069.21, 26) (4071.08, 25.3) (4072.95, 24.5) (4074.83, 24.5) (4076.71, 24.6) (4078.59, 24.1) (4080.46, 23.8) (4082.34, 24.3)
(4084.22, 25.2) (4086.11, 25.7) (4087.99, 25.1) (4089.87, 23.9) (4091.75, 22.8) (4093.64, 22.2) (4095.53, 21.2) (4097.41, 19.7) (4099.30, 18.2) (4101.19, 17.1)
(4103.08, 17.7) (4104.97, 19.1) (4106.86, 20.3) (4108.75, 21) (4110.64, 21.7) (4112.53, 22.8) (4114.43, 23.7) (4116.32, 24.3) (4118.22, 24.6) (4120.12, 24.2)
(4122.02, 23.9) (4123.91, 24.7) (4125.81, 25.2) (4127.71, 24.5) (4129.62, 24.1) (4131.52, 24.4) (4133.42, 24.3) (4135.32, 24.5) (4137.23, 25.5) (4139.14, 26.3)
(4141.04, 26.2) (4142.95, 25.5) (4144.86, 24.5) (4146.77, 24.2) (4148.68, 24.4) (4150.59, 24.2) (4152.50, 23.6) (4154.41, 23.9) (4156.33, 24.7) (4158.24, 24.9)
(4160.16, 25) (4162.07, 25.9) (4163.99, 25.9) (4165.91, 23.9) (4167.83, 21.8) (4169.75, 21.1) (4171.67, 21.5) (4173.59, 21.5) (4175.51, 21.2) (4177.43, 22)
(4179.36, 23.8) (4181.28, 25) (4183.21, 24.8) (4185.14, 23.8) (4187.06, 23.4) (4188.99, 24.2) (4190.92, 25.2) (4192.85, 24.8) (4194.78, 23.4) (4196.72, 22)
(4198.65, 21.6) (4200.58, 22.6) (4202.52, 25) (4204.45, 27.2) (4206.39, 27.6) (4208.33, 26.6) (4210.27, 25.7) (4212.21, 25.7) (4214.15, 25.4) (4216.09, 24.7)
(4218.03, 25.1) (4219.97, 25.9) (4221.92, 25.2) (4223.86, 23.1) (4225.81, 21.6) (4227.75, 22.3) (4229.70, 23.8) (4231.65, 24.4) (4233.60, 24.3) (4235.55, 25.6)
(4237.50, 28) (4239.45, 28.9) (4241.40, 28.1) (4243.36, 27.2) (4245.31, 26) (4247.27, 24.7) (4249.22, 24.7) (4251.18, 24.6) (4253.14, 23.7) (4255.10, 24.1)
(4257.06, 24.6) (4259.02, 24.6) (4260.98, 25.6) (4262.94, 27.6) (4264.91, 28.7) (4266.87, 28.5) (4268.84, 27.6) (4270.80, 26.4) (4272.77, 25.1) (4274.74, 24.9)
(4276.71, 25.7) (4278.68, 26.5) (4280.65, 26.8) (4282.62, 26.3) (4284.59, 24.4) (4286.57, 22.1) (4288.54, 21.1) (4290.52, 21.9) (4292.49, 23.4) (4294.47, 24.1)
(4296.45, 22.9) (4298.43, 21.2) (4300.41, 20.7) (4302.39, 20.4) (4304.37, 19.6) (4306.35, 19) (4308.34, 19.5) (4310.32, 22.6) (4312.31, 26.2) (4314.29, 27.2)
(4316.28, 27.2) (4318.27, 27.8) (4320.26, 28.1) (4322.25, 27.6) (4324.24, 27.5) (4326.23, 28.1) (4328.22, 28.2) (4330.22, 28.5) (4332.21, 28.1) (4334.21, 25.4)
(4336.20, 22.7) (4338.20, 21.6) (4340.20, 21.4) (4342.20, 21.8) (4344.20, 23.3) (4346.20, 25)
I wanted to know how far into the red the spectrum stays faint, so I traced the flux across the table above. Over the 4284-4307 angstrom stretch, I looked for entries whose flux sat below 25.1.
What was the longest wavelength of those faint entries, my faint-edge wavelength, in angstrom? 4306.35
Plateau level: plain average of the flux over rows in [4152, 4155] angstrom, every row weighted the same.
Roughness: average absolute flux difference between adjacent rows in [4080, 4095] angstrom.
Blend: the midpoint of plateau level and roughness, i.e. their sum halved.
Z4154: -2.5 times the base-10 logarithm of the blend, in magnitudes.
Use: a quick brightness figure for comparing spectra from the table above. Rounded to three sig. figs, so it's -2.72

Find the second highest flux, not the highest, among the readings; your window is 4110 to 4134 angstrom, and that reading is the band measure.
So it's 24.7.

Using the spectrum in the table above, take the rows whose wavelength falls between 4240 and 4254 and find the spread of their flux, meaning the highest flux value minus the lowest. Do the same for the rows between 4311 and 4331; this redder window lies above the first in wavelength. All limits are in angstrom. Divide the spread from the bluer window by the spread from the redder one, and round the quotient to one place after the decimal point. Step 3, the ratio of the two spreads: 1.9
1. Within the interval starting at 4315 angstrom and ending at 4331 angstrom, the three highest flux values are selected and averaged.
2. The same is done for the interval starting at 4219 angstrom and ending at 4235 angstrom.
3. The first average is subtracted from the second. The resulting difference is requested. -3.1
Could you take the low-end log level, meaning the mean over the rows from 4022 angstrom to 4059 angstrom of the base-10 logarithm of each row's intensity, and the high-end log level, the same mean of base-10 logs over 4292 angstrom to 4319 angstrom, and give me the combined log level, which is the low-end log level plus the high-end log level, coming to 2.72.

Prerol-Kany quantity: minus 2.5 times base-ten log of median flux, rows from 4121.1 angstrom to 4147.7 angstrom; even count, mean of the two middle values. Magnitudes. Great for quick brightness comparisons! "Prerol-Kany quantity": -3.47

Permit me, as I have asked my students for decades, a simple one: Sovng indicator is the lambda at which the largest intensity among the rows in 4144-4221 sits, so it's 4206.39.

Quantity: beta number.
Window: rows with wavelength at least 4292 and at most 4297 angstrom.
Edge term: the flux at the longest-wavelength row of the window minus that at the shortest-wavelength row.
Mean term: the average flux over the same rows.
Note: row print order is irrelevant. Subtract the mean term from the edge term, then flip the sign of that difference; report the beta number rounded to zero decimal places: 24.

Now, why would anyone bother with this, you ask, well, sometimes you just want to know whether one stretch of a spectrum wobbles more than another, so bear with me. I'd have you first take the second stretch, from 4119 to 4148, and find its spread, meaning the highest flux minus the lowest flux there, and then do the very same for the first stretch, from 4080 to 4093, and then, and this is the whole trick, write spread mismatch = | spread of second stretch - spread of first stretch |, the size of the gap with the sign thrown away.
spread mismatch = 0.5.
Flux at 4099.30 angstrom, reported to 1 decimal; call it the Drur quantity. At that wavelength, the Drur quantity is 18.2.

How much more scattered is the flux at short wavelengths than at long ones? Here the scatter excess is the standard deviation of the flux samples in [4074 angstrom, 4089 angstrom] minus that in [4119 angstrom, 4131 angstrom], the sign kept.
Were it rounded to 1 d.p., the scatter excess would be 0.2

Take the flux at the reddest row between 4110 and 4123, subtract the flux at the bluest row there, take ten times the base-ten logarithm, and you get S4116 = 3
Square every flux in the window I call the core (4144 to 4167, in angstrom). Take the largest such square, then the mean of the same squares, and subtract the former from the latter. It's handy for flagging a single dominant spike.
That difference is -66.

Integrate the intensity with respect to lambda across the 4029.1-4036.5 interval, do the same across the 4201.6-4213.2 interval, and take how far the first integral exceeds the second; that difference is -119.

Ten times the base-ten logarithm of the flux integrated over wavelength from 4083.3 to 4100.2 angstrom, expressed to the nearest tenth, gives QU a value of 25.8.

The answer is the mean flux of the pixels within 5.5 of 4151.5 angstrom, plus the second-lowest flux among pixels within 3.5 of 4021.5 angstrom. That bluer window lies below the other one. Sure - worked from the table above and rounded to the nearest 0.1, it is 48.8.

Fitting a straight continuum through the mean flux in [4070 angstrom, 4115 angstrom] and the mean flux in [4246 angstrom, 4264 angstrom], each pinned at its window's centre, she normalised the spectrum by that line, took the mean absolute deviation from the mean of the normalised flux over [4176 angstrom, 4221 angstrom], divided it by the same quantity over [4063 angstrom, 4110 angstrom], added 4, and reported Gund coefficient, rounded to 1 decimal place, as 4.4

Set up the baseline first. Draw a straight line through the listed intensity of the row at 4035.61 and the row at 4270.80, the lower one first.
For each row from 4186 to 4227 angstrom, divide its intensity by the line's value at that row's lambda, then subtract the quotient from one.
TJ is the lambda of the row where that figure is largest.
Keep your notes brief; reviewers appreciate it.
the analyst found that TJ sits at 4225.81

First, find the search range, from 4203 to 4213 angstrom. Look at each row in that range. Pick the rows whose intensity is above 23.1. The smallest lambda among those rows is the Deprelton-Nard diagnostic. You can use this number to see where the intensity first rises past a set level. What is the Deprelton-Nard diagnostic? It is 4204.45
